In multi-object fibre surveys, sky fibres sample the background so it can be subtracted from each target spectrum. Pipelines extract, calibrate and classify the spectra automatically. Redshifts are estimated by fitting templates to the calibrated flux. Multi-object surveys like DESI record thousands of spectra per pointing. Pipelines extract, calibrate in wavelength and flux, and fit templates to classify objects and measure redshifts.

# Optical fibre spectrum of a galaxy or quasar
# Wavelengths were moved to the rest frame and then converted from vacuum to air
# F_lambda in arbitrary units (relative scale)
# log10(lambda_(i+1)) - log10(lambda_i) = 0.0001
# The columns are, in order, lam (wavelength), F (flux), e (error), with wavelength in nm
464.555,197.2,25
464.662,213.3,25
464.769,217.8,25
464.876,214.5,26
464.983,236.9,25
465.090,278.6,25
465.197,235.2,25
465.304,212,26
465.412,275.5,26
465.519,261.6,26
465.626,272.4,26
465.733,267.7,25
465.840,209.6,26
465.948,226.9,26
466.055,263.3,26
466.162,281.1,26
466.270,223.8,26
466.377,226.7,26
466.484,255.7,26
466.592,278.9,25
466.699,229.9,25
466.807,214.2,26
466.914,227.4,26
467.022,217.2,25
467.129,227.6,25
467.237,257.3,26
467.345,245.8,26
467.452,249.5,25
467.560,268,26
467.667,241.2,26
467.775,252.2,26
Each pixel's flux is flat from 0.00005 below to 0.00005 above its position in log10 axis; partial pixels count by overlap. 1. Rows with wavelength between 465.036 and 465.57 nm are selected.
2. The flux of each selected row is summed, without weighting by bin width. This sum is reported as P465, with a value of 1263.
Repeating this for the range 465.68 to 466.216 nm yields 1249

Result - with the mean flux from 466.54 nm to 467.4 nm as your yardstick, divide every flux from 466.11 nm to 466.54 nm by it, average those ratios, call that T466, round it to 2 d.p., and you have 1.04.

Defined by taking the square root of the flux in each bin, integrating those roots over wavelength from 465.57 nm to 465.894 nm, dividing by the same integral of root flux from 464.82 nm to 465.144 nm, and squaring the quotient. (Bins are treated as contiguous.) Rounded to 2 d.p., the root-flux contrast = 1.03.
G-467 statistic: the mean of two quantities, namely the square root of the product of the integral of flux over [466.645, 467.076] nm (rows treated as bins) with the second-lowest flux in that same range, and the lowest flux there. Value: 179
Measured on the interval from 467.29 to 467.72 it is 202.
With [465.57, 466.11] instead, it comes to 192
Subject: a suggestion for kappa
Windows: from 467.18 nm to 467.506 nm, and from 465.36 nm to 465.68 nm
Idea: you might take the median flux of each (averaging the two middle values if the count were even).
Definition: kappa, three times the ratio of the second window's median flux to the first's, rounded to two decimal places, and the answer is 3.28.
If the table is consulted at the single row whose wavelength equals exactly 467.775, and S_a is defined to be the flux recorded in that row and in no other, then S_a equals 252.2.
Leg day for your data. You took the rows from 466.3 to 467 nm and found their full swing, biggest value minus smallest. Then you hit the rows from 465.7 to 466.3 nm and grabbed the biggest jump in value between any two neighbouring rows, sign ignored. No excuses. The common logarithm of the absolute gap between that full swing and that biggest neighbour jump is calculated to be 0.82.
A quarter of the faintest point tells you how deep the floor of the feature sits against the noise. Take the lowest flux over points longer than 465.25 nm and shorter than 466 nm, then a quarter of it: 52.4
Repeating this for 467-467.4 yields 54.3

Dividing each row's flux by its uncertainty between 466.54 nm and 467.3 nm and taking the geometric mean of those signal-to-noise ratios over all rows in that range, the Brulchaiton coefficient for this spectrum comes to 9.2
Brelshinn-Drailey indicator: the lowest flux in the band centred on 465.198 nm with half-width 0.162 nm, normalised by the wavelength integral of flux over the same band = 2.7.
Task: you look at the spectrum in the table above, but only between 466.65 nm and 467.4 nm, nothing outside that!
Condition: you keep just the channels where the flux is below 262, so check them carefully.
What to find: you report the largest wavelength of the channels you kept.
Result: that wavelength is 467.345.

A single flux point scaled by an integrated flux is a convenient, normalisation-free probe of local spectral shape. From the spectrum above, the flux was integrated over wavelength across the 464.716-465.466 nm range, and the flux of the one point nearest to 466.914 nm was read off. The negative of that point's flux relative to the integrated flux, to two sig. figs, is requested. -1.3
